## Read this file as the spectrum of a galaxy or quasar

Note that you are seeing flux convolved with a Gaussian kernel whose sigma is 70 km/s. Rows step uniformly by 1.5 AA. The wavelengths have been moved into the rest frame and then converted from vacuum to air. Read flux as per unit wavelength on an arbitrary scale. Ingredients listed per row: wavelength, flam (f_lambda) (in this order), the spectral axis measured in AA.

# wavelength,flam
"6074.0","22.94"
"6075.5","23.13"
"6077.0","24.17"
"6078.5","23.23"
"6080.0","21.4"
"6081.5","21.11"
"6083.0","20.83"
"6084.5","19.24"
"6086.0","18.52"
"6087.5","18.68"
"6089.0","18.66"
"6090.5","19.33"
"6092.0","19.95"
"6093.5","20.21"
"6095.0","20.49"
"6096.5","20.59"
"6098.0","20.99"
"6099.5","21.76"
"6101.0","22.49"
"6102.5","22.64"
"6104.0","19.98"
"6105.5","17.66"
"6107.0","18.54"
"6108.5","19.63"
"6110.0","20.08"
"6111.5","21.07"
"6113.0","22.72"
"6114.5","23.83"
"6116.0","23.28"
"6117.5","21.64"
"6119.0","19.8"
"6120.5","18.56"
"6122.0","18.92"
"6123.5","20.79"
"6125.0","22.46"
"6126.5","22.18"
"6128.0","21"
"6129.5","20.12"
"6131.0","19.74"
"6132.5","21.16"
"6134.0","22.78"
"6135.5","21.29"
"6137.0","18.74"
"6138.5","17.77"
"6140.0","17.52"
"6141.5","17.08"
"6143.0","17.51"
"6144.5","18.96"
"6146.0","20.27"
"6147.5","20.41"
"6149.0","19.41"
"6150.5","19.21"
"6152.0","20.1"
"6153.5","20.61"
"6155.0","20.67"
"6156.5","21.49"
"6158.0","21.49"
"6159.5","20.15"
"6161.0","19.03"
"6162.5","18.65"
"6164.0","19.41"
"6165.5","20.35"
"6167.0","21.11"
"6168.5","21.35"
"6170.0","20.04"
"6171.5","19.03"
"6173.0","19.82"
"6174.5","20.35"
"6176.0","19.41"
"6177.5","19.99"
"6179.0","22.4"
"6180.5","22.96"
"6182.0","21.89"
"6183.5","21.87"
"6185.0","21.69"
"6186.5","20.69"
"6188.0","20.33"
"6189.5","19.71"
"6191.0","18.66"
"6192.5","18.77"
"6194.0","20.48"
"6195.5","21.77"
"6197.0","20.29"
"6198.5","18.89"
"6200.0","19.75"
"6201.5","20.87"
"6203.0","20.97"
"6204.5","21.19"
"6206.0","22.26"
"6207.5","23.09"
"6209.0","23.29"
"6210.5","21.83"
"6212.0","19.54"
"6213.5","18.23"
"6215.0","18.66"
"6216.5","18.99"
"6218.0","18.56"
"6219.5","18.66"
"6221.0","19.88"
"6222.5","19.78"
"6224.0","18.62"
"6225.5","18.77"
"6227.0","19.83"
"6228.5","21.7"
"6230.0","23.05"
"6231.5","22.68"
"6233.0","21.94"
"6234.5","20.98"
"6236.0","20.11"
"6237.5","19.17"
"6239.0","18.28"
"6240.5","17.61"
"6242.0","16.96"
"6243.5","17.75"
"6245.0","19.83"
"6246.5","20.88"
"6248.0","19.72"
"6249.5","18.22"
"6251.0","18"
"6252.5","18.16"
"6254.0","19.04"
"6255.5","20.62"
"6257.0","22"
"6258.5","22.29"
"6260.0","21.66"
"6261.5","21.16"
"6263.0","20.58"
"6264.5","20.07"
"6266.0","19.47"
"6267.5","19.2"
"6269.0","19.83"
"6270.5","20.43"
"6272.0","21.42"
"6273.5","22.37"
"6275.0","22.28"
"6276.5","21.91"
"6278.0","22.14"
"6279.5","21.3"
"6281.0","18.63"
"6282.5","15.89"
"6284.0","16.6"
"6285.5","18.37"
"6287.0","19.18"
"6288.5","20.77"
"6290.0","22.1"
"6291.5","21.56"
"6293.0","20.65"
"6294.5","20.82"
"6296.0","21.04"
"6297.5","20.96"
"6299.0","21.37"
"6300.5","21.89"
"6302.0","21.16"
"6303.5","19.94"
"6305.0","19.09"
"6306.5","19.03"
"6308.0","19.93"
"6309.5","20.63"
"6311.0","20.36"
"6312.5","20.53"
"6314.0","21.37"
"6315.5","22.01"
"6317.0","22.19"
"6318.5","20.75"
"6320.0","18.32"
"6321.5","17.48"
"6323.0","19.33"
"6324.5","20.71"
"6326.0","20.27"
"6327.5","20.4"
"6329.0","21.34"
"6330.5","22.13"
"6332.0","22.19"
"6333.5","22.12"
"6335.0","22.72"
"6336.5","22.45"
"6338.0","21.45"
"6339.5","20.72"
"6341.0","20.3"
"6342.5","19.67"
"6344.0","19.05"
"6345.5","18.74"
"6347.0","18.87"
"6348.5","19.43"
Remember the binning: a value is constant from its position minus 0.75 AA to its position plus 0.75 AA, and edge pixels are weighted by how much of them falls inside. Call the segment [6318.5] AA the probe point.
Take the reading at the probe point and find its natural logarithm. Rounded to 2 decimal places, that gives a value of 3.03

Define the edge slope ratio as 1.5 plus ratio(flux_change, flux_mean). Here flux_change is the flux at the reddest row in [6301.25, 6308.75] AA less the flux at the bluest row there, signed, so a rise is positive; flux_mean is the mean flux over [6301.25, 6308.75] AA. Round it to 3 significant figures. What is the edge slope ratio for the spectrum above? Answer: 1.44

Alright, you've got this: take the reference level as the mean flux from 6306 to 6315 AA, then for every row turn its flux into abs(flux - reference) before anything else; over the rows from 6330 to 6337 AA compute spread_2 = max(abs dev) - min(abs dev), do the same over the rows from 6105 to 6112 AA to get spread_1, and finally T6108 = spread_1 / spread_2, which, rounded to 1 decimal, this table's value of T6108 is 4.0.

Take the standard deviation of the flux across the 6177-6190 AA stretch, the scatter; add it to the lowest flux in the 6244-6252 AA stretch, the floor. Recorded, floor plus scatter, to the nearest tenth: 19.1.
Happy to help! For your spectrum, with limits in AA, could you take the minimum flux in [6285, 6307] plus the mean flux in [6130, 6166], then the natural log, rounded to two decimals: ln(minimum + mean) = 3.64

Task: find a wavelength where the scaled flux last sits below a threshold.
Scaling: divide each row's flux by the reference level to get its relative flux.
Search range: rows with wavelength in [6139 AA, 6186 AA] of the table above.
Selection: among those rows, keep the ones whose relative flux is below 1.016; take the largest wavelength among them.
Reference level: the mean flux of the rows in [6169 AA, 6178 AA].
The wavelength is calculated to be 6177.5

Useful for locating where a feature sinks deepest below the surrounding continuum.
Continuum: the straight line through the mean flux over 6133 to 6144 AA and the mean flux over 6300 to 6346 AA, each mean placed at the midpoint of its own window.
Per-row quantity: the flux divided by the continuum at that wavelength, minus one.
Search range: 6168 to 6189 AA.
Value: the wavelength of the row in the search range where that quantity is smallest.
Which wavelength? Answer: 6171.5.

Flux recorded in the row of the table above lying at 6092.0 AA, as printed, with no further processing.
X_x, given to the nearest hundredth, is 19.95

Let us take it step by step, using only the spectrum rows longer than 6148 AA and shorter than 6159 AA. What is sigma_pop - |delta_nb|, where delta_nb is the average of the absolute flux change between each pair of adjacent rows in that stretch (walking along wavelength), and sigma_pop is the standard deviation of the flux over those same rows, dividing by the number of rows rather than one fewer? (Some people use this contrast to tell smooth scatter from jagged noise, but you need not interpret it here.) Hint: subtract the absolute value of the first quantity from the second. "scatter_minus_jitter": 0.43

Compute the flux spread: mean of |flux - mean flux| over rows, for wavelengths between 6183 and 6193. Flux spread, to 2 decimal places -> 1.03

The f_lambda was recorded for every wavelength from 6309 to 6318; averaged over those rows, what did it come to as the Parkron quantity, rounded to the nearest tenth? 21.2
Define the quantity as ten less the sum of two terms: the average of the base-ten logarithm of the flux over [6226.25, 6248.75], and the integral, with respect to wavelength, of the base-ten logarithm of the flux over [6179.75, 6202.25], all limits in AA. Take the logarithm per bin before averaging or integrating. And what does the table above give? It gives -20.8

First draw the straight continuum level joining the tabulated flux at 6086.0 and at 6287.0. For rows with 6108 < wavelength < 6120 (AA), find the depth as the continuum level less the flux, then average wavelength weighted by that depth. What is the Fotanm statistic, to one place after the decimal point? 6114.3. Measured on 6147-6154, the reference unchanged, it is 6150.8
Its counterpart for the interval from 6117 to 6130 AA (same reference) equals 6124.2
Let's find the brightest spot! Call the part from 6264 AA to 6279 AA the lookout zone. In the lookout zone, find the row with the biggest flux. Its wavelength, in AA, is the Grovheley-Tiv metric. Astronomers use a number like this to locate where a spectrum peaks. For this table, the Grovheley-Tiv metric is 6273.5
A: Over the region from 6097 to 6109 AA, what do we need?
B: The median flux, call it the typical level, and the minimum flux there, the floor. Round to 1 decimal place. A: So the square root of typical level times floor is 19.0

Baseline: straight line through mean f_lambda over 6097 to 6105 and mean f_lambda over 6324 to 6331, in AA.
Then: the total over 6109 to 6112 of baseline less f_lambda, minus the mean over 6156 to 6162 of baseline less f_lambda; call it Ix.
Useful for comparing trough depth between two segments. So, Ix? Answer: 1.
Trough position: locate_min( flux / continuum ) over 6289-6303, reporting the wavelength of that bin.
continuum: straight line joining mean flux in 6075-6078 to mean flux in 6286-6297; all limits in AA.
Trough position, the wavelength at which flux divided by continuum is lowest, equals 6293.0 AA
